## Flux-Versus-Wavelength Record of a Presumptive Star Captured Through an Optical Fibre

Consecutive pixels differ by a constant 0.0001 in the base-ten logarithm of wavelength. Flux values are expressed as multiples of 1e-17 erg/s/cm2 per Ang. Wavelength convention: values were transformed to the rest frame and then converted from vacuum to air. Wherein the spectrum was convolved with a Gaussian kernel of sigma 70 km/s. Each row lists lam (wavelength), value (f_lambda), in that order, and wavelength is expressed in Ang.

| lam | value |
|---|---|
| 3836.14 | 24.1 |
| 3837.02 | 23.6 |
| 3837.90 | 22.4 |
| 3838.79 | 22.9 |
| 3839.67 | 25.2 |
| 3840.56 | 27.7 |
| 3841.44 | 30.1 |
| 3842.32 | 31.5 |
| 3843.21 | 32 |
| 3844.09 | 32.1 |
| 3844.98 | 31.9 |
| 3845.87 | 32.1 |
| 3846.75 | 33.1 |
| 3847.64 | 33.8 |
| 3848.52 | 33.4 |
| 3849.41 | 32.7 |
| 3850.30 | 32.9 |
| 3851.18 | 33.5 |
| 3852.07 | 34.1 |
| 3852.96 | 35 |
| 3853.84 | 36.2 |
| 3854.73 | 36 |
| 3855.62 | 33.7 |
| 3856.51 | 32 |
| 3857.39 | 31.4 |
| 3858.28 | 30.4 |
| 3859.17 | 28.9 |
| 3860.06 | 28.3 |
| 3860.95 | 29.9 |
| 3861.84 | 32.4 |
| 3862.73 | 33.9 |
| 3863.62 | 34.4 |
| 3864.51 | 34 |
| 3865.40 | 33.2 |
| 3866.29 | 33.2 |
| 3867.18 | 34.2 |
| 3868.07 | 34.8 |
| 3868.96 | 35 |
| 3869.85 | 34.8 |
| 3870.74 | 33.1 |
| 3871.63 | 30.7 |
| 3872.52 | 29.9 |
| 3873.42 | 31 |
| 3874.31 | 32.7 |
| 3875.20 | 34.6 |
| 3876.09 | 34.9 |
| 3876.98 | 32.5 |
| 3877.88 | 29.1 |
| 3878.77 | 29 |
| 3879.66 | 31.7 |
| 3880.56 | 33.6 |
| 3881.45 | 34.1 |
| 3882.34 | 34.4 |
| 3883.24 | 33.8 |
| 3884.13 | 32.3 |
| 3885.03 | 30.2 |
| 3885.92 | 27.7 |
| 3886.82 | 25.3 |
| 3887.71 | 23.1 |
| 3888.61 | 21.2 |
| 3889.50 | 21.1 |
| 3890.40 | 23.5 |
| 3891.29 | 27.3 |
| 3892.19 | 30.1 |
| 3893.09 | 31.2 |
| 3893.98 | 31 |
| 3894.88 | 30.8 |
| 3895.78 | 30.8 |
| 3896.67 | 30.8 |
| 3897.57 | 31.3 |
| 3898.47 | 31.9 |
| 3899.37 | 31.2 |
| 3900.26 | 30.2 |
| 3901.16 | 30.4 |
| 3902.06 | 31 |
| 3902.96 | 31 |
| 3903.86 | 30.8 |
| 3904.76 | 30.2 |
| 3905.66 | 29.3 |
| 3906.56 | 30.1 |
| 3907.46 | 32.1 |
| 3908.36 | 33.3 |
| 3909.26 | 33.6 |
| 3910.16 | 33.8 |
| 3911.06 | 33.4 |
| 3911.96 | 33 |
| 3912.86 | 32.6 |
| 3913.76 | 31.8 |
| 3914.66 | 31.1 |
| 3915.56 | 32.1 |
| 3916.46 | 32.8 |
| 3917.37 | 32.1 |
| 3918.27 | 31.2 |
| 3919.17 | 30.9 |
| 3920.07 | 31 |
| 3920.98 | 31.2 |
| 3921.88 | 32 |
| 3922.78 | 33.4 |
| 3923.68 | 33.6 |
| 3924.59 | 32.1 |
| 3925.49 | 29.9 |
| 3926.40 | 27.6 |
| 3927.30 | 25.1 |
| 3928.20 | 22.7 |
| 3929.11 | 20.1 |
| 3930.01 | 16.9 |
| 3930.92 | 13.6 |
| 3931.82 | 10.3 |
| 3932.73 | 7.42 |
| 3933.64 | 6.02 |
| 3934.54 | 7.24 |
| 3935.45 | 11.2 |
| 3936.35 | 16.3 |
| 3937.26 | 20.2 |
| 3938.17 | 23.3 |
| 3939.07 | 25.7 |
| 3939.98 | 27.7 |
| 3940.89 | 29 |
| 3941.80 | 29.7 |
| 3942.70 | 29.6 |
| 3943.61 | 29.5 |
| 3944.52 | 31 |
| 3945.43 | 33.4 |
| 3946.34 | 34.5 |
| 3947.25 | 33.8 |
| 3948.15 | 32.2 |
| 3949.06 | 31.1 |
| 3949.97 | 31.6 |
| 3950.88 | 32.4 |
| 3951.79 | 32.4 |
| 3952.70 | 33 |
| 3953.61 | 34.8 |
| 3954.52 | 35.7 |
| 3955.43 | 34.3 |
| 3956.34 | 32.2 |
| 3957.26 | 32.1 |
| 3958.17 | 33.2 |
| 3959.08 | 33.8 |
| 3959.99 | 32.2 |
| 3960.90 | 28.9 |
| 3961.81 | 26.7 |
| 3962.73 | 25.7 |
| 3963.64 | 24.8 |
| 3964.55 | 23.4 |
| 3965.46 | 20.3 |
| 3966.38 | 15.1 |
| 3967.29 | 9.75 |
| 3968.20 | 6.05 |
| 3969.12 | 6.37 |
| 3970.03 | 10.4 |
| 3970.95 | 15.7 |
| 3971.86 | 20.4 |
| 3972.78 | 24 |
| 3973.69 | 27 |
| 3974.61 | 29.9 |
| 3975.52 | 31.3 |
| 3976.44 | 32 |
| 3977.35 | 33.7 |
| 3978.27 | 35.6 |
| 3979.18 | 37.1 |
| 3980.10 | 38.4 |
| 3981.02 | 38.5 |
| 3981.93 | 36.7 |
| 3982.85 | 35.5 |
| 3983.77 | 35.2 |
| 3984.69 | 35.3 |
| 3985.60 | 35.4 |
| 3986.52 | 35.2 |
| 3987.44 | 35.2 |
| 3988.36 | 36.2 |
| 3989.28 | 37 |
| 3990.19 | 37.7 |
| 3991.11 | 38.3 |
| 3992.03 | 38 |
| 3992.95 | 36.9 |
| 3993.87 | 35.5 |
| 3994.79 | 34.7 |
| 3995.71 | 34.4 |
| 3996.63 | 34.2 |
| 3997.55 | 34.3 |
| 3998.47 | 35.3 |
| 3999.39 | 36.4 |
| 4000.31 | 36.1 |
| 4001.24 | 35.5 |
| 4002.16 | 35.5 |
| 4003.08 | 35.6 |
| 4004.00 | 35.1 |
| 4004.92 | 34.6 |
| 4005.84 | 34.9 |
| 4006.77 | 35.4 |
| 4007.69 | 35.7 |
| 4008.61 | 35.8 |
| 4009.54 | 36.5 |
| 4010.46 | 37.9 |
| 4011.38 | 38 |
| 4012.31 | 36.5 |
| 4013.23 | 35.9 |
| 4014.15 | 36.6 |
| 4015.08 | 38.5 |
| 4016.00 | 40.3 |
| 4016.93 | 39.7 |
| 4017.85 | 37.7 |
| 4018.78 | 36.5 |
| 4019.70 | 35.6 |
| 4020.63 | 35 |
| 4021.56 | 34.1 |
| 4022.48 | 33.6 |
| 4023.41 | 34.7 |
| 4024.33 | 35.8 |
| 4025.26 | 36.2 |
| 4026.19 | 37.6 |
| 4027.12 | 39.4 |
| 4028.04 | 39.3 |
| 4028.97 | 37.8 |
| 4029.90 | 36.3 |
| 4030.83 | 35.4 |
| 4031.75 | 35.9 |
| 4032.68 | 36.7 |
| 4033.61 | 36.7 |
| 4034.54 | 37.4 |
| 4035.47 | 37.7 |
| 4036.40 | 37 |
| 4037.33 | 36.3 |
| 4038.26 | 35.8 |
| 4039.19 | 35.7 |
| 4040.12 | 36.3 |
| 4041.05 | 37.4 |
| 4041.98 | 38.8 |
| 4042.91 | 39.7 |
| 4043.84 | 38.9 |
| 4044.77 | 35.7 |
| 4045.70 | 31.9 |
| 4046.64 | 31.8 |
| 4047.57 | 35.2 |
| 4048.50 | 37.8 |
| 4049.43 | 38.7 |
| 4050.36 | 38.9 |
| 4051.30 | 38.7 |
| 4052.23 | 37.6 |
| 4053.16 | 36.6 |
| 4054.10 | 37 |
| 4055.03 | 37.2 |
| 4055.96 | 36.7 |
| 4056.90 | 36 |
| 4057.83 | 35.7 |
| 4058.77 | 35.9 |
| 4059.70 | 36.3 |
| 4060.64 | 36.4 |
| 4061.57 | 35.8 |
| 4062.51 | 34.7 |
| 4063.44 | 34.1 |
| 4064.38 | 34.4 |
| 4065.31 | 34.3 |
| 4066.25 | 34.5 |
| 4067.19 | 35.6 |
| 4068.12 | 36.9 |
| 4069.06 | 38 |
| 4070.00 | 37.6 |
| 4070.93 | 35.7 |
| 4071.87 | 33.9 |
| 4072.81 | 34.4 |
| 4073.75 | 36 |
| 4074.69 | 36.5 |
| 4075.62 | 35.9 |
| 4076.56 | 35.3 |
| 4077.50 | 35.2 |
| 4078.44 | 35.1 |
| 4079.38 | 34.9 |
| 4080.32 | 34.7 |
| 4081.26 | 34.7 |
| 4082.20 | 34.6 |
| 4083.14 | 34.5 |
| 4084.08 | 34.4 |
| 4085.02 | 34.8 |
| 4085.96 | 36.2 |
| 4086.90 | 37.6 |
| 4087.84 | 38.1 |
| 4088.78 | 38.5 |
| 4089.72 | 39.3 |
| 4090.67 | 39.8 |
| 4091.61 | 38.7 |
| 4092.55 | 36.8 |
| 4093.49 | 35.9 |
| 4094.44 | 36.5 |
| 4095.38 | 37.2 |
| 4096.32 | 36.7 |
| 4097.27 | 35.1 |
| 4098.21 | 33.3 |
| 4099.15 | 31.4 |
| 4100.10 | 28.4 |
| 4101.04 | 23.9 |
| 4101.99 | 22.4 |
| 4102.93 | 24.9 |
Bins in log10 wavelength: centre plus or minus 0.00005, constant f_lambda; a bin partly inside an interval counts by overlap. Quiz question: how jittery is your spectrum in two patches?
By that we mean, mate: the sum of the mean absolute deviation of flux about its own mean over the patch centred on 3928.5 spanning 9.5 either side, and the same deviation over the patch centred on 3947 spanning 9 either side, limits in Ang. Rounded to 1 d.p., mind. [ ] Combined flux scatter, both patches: 10.9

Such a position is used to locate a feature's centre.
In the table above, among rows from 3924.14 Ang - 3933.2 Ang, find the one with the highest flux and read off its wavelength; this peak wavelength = 3924.59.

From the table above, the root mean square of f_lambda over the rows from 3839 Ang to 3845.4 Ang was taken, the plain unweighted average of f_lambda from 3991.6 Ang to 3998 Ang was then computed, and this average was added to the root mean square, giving 65.6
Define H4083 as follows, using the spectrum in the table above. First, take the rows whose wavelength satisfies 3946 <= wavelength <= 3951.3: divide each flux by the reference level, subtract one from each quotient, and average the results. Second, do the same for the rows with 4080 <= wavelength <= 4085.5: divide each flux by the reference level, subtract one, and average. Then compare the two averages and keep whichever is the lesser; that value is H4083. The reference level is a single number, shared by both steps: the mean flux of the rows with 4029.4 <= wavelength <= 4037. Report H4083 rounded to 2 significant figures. -0.11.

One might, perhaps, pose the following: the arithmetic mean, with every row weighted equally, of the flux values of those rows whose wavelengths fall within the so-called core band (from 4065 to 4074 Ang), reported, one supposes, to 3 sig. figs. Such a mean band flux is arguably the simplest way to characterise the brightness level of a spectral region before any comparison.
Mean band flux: 35.7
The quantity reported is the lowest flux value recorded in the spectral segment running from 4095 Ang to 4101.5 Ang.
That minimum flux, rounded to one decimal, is 23.9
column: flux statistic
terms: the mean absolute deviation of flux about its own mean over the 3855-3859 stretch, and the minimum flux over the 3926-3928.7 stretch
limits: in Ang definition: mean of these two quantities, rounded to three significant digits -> 11.8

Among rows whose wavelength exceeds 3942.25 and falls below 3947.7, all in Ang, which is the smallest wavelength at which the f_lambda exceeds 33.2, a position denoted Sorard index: 3945.43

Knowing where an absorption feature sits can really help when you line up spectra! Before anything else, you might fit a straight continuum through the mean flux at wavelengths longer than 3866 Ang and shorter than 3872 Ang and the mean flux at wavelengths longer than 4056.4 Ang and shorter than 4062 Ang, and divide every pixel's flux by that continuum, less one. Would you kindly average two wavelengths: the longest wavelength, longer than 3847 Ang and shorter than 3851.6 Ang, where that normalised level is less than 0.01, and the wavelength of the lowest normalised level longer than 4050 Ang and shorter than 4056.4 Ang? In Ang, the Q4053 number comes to 3952.2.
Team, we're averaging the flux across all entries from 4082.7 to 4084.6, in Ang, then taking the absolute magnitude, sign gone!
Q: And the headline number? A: 34.5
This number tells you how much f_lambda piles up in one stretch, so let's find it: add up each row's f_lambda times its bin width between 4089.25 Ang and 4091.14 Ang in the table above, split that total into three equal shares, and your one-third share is 24.8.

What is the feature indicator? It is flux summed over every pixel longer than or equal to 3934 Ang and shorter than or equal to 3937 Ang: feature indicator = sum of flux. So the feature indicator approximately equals 35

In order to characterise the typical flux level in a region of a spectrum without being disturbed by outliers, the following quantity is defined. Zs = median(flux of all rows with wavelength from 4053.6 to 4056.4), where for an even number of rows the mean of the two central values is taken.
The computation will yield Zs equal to 37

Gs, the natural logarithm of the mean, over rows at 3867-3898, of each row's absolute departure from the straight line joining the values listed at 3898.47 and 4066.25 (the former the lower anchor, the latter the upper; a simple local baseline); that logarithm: 1.1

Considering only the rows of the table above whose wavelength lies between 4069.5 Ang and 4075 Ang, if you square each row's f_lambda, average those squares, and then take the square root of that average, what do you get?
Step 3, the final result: 36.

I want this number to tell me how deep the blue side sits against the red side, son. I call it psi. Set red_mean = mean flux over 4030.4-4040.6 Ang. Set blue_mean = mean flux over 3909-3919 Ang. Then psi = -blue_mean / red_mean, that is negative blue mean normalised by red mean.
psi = -0.89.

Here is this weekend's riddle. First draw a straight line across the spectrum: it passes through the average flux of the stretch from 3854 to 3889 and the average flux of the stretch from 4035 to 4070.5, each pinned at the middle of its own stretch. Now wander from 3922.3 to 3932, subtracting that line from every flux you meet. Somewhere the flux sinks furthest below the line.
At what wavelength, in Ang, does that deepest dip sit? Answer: 3931.82 Ang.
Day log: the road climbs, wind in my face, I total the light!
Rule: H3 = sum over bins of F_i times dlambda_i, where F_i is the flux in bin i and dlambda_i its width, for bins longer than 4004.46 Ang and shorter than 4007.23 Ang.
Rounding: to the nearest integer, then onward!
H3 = 97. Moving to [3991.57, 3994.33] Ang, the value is 102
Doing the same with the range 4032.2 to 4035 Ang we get 103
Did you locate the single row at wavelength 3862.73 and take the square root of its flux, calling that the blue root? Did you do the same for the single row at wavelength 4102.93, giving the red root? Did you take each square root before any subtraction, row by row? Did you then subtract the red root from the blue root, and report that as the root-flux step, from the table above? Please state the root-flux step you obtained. 0.8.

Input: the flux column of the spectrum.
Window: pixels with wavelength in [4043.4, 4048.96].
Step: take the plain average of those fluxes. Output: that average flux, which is 35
